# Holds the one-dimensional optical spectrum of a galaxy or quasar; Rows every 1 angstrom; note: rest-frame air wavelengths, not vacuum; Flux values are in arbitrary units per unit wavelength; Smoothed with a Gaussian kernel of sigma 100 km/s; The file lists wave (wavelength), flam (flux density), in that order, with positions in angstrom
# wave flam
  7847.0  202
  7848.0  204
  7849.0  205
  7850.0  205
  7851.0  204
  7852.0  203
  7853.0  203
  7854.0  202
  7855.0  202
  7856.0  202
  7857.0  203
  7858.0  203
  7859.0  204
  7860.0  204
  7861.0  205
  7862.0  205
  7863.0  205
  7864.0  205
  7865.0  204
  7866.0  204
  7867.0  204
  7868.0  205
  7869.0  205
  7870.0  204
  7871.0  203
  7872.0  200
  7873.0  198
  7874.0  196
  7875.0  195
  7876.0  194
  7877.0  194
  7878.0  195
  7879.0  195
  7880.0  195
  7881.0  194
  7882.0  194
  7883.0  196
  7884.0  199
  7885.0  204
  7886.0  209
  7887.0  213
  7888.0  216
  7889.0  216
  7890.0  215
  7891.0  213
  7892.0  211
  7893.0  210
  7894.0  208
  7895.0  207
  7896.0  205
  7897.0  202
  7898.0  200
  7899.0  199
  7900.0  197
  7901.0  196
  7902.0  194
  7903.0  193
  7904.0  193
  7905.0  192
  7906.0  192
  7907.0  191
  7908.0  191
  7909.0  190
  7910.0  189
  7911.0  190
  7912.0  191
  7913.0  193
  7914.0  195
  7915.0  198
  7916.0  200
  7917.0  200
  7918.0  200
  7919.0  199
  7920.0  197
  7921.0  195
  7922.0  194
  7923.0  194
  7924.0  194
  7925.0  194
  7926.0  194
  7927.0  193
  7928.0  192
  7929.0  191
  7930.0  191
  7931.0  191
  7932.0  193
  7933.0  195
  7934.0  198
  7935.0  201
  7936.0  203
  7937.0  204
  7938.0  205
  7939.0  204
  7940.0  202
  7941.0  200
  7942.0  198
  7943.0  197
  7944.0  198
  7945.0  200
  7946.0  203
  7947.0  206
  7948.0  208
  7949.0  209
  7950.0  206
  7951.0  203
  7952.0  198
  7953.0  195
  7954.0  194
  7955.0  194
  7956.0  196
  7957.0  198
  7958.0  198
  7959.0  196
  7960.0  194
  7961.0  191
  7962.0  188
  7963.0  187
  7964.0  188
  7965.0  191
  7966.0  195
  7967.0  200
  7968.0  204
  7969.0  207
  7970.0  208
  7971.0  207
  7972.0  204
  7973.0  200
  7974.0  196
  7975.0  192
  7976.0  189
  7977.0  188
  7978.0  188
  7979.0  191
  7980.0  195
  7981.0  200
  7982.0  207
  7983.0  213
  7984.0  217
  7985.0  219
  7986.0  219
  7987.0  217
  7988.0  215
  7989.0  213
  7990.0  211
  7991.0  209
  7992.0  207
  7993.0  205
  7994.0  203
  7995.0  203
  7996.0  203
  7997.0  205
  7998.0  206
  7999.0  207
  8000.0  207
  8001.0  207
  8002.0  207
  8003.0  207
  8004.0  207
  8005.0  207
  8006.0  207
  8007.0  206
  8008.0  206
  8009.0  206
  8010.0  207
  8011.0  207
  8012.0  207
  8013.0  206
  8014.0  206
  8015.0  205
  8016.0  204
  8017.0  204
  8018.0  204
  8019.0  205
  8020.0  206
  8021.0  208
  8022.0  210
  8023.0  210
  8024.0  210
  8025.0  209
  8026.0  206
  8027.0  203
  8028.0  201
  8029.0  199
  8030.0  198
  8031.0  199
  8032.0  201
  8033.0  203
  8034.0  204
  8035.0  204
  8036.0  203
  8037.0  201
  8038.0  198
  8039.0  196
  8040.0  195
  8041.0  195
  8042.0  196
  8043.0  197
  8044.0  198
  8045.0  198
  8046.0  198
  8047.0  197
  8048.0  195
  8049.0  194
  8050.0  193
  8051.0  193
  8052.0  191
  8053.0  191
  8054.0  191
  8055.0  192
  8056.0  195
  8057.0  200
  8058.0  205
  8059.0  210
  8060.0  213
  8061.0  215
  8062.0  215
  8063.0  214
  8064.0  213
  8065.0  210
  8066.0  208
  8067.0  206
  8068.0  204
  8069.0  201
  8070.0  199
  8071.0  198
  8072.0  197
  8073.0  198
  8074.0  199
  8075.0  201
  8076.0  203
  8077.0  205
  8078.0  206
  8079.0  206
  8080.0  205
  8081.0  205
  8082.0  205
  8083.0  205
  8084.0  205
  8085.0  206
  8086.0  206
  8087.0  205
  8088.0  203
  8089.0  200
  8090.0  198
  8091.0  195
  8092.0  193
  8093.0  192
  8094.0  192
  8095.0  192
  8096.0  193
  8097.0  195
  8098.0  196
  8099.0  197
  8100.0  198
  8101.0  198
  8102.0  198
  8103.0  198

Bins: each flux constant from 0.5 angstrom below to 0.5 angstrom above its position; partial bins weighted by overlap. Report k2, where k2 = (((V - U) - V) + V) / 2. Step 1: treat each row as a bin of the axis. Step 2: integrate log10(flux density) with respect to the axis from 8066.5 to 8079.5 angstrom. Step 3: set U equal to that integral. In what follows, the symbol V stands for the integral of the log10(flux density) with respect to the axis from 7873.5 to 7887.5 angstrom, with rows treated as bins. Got 1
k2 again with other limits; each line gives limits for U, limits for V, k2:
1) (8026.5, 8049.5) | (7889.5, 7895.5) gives -19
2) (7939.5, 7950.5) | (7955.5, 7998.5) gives 37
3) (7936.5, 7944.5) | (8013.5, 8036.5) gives 17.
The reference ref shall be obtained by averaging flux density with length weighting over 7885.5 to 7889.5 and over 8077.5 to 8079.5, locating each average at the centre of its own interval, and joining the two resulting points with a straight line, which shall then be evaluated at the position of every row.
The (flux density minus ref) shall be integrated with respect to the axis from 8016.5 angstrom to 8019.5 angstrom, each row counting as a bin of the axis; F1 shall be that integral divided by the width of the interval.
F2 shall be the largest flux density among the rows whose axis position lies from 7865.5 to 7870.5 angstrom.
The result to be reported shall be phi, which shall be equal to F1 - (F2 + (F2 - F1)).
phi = -418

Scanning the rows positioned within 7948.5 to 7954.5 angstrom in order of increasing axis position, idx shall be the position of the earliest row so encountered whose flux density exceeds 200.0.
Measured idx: 7949.0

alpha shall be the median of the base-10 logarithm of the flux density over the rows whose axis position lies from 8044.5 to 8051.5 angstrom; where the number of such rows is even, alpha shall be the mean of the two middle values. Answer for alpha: 2.29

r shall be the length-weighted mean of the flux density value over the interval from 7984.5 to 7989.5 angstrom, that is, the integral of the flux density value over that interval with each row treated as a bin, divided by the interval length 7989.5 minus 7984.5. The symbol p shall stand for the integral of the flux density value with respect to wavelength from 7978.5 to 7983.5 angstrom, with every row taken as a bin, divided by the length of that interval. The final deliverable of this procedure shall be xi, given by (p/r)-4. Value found -3.071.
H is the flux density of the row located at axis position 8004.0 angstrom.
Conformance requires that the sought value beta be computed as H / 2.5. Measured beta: 82.8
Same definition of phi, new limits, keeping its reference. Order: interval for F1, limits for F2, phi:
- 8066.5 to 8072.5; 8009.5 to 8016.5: -425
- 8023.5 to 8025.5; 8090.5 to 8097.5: -387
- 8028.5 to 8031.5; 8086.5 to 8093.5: -428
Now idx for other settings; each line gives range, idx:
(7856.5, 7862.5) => 7857.0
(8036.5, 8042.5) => 8037.0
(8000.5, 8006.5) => 8001.0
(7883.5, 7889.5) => 7885.0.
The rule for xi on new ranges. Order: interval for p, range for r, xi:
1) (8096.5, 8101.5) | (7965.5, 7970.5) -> -3.030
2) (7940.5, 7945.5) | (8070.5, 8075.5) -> -3.000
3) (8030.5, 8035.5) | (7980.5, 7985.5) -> -3.043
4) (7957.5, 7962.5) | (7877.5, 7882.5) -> -3.006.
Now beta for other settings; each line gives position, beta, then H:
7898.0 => 80.0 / 200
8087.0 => 82.0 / 205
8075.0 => 80.4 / 201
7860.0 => 81.6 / 204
